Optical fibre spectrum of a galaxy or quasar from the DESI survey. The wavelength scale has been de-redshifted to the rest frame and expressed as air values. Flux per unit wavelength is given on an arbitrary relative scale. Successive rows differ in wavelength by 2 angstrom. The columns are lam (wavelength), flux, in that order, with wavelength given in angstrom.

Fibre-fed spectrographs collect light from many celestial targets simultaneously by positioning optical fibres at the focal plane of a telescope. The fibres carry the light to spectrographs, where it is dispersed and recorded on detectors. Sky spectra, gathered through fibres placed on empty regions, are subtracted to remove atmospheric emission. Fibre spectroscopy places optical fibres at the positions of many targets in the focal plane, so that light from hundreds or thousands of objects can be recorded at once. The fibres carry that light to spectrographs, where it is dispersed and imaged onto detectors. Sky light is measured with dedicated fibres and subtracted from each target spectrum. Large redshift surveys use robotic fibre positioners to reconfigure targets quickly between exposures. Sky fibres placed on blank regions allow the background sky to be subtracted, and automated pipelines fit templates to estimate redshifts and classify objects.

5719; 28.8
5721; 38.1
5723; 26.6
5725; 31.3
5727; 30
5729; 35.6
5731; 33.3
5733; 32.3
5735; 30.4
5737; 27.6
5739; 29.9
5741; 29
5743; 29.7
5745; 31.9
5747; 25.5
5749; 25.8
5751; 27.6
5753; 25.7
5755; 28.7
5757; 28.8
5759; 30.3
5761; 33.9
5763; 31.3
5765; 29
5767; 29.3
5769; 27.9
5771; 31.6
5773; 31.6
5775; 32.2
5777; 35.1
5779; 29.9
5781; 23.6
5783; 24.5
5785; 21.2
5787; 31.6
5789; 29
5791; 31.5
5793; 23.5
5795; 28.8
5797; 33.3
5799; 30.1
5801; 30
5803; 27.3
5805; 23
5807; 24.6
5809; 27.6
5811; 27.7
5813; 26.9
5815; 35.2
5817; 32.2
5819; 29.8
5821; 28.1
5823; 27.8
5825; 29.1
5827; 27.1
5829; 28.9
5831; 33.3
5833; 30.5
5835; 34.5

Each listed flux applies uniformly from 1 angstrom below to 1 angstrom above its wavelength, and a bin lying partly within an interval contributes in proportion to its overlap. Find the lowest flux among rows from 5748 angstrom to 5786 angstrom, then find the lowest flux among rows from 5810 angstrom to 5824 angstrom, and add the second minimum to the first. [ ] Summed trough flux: 48.1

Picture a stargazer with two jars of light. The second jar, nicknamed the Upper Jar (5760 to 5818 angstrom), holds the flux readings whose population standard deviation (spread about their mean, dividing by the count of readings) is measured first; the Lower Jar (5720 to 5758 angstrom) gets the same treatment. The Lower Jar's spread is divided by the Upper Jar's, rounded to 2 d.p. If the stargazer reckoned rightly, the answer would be 0.90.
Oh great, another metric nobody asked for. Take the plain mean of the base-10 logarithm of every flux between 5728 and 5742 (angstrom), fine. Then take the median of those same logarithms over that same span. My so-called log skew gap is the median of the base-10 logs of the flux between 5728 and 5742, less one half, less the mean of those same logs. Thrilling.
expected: -0.509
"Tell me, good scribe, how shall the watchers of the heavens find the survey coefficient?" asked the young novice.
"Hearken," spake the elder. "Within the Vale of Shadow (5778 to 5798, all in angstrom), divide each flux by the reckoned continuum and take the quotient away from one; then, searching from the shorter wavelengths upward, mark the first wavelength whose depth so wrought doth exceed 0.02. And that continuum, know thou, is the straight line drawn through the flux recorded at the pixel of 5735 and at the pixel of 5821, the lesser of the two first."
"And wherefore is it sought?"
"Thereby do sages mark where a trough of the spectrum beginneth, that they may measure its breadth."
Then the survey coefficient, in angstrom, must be 5781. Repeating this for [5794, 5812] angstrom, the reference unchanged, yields 5803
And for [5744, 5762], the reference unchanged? 5747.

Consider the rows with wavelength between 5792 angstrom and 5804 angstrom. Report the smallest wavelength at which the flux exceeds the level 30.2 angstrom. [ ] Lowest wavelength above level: 5797 angstrom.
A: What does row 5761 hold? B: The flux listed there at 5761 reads 33.9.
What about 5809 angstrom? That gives 27.6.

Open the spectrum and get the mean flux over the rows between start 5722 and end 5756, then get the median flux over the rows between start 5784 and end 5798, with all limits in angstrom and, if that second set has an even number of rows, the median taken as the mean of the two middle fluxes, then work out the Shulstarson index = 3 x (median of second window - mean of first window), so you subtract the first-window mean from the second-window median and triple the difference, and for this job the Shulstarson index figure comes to -1.4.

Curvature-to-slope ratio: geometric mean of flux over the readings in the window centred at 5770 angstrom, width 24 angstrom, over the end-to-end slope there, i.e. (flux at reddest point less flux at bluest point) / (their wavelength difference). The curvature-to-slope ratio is -100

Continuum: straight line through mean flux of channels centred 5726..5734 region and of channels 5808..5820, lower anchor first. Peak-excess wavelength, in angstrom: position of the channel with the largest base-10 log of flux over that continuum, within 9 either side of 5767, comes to 5761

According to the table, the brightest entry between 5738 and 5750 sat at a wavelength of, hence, 5745 angstrom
